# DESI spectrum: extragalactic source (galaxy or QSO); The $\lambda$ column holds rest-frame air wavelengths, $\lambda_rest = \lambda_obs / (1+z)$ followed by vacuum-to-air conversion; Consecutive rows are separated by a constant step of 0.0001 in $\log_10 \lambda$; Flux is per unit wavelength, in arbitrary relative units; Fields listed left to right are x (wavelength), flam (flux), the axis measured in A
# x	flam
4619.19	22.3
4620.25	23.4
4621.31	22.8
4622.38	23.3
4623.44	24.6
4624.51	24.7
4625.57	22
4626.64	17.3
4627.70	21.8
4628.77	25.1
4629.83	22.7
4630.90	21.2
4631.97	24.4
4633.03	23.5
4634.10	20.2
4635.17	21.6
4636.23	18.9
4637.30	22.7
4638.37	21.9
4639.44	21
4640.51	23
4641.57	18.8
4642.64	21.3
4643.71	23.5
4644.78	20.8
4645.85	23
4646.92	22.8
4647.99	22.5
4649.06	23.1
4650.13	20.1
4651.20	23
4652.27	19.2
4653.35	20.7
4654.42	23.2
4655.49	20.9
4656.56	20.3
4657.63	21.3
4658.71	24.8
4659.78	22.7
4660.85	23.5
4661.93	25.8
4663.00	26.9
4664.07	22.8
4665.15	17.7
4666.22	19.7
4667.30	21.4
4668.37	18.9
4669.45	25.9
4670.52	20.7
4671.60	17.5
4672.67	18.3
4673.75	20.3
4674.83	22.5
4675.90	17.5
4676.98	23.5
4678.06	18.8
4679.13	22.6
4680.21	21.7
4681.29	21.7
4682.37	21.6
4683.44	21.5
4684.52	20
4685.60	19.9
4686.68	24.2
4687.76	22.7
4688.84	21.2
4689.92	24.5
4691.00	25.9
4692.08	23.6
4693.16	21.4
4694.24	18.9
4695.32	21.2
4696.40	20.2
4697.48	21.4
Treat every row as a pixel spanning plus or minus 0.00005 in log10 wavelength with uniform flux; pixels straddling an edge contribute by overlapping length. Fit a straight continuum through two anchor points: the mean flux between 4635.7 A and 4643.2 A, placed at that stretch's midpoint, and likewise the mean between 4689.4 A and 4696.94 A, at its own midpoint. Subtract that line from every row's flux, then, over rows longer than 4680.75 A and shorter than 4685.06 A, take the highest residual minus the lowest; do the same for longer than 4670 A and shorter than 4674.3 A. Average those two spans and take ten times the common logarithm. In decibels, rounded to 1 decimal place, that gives 4.0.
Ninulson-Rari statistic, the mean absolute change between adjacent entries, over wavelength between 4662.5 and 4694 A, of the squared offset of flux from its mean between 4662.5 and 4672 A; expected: 7.6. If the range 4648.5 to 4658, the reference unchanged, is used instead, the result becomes 2.2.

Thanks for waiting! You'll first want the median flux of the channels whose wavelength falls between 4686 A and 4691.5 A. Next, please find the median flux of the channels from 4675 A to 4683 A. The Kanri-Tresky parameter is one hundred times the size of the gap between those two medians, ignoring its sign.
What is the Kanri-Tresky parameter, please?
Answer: 250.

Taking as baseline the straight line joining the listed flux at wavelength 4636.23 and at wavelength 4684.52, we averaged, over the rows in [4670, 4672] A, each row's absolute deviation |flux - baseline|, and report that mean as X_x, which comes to 1.6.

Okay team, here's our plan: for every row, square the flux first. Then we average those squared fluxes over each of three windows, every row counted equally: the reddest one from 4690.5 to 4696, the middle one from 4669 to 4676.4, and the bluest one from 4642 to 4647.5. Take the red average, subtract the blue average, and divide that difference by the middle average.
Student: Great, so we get 0.00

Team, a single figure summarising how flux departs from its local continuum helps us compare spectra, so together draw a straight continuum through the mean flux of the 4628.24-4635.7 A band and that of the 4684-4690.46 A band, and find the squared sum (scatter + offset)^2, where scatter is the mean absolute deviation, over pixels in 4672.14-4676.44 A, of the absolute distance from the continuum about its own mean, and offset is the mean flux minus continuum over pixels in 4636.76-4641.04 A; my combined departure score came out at 1.3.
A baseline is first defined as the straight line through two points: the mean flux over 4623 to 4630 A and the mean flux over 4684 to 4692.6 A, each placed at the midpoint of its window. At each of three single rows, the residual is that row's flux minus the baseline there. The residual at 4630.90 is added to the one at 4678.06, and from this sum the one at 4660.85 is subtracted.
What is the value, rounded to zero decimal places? -6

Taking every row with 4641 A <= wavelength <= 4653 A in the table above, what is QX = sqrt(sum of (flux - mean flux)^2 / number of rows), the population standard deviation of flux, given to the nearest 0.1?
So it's 1.6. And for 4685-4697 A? 2.1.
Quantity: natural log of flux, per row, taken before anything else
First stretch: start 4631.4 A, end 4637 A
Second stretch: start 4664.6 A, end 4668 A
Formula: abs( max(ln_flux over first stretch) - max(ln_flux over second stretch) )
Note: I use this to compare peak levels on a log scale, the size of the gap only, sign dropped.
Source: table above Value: 0.13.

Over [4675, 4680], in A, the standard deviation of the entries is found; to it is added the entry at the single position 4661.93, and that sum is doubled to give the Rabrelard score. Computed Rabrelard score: 57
